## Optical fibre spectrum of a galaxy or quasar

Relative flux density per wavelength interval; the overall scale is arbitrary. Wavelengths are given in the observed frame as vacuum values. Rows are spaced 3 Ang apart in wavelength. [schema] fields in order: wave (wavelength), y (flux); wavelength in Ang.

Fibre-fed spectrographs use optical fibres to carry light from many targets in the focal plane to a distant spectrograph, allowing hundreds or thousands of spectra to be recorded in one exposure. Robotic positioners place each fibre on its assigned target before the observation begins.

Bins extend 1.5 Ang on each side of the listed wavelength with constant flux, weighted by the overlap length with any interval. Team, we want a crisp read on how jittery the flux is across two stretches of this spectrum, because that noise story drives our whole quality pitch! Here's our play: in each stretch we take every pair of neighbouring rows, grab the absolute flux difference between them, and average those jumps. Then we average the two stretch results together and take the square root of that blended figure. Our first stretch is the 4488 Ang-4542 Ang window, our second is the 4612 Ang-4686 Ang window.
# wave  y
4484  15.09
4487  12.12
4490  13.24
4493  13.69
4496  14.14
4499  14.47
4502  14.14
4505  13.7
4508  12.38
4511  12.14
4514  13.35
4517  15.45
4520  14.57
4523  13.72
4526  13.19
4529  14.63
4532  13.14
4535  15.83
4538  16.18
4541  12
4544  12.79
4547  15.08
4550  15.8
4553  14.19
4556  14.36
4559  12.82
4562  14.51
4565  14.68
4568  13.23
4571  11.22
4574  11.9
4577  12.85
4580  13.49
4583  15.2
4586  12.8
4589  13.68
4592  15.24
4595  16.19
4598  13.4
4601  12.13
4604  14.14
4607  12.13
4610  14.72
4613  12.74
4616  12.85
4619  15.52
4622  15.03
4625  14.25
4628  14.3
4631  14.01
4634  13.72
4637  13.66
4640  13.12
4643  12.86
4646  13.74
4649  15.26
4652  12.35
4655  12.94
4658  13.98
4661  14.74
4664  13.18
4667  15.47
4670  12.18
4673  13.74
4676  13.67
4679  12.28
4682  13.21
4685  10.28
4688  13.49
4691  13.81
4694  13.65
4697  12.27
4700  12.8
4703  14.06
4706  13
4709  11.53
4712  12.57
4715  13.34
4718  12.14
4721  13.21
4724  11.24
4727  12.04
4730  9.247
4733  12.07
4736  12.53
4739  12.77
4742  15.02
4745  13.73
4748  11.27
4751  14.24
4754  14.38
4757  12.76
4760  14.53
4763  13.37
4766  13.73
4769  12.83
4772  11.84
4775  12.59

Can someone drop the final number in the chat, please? 1.07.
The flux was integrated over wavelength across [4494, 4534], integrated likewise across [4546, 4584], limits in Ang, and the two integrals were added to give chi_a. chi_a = 1075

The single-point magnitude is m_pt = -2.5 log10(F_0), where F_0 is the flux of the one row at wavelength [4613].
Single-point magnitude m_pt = -2.76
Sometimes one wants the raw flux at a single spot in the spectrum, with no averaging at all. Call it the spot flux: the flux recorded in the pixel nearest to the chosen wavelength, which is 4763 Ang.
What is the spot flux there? 13.37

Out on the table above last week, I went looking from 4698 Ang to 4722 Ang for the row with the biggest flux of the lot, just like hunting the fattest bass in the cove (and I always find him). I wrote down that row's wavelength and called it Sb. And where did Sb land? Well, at 4703 Ang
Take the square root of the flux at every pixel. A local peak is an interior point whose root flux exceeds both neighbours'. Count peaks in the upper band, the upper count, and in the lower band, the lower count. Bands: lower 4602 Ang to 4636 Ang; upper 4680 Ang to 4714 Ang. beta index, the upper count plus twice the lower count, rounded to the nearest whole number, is 8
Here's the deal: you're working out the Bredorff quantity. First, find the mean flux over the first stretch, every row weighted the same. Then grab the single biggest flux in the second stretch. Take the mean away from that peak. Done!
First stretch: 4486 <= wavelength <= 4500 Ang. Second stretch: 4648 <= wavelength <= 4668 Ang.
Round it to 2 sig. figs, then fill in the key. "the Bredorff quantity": 1.9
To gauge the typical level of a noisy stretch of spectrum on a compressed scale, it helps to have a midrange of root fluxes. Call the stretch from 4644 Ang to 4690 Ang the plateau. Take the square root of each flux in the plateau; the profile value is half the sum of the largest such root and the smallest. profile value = 3.57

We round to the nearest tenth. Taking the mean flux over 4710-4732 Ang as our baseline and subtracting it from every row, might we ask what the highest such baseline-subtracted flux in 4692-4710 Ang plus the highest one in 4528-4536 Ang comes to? 6.0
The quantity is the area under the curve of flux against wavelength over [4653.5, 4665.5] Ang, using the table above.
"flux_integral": 165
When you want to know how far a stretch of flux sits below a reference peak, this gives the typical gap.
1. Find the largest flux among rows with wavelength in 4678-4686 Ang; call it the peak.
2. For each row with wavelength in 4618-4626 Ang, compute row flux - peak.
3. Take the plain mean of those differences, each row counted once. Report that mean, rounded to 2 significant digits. 1.7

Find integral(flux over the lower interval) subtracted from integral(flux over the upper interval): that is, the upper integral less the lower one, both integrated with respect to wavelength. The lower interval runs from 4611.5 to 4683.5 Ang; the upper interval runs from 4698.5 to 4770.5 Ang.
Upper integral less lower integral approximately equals -61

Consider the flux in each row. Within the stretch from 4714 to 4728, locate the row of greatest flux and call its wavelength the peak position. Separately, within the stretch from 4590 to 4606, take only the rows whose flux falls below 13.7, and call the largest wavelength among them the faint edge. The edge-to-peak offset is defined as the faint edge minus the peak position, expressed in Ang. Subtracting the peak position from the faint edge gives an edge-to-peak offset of -114 Ang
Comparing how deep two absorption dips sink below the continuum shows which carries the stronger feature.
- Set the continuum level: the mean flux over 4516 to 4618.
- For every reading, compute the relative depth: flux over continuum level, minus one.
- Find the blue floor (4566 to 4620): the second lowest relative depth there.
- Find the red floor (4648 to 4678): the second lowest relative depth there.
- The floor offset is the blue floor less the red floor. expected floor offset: -0.03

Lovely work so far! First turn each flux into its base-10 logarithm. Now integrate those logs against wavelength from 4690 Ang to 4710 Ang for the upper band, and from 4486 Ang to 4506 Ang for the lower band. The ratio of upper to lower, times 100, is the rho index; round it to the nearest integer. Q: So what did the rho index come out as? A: 98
